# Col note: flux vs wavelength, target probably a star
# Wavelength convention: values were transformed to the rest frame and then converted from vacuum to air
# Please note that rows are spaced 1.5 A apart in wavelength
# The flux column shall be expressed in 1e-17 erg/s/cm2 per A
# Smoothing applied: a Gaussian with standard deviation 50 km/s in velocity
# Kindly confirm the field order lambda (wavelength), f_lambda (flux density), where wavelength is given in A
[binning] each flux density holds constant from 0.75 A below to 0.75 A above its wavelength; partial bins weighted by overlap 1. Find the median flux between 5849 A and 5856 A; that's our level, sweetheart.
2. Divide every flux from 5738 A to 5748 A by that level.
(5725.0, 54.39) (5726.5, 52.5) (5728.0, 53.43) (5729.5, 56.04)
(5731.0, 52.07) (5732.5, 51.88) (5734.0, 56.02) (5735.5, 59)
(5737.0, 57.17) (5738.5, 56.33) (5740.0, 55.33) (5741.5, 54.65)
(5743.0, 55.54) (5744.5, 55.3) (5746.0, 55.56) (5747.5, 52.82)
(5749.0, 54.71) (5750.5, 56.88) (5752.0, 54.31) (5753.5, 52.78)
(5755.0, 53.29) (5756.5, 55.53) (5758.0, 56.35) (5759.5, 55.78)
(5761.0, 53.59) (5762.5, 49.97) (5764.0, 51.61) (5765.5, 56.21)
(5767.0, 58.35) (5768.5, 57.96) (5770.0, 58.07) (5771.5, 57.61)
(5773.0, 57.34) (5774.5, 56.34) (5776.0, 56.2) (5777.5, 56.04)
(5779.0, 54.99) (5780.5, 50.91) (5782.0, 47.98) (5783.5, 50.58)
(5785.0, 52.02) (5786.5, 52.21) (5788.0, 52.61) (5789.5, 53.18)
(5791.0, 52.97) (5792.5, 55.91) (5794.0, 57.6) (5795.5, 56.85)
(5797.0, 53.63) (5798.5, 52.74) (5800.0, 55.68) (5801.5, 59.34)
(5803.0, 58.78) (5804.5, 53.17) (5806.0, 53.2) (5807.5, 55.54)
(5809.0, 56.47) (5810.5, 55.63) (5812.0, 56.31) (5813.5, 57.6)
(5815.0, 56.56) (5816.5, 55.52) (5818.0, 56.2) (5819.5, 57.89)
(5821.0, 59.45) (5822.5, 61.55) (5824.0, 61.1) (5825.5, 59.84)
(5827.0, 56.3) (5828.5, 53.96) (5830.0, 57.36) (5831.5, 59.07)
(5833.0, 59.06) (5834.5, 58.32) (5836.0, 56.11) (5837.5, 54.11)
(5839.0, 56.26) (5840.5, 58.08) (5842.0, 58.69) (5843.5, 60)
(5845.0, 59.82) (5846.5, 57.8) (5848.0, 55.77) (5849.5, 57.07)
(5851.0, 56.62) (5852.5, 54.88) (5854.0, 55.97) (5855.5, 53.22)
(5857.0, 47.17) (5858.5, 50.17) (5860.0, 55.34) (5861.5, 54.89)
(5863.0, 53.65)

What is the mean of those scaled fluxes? 0.984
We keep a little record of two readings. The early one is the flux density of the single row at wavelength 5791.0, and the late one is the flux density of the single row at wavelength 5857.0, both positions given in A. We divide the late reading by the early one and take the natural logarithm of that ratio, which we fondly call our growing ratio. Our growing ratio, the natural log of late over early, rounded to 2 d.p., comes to -0.12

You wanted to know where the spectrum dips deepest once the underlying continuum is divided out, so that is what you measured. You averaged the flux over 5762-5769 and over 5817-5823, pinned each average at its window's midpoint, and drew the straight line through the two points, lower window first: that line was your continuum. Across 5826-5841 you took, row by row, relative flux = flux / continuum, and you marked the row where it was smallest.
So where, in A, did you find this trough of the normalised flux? 5837.5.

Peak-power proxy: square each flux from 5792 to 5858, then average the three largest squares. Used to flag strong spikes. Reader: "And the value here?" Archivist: 3707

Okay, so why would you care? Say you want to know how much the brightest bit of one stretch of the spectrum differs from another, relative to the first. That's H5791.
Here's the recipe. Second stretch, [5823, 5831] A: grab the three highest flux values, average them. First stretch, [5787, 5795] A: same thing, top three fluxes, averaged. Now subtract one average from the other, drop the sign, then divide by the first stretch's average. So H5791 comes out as 0.070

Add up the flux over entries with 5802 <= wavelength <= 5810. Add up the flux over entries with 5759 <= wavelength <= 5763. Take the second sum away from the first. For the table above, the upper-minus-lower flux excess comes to 118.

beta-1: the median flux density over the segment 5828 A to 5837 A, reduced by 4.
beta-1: 53.8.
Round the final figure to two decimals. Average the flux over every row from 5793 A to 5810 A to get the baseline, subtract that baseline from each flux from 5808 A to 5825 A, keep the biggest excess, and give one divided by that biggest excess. 0.17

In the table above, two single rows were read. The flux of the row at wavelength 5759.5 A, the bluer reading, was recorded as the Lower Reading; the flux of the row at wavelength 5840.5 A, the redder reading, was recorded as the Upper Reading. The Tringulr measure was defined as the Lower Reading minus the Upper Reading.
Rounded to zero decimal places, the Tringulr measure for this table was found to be -2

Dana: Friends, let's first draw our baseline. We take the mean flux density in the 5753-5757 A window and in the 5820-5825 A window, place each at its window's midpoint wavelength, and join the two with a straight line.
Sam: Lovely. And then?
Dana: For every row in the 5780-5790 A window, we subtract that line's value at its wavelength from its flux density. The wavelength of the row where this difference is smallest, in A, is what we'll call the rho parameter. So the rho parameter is 5782.0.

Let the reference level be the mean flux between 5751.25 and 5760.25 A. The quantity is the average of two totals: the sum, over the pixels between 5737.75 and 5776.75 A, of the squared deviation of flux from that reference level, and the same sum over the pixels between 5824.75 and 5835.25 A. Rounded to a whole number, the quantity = 102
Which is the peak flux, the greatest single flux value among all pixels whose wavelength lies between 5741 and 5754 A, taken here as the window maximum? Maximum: 56.88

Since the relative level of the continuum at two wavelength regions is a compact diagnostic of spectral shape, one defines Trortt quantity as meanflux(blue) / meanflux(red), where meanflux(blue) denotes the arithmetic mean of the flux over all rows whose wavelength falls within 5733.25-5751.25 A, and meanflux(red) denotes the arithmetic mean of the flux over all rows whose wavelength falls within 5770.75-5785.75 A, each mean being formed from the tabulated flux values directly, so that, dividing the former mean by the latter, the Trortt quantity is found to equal 1.03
